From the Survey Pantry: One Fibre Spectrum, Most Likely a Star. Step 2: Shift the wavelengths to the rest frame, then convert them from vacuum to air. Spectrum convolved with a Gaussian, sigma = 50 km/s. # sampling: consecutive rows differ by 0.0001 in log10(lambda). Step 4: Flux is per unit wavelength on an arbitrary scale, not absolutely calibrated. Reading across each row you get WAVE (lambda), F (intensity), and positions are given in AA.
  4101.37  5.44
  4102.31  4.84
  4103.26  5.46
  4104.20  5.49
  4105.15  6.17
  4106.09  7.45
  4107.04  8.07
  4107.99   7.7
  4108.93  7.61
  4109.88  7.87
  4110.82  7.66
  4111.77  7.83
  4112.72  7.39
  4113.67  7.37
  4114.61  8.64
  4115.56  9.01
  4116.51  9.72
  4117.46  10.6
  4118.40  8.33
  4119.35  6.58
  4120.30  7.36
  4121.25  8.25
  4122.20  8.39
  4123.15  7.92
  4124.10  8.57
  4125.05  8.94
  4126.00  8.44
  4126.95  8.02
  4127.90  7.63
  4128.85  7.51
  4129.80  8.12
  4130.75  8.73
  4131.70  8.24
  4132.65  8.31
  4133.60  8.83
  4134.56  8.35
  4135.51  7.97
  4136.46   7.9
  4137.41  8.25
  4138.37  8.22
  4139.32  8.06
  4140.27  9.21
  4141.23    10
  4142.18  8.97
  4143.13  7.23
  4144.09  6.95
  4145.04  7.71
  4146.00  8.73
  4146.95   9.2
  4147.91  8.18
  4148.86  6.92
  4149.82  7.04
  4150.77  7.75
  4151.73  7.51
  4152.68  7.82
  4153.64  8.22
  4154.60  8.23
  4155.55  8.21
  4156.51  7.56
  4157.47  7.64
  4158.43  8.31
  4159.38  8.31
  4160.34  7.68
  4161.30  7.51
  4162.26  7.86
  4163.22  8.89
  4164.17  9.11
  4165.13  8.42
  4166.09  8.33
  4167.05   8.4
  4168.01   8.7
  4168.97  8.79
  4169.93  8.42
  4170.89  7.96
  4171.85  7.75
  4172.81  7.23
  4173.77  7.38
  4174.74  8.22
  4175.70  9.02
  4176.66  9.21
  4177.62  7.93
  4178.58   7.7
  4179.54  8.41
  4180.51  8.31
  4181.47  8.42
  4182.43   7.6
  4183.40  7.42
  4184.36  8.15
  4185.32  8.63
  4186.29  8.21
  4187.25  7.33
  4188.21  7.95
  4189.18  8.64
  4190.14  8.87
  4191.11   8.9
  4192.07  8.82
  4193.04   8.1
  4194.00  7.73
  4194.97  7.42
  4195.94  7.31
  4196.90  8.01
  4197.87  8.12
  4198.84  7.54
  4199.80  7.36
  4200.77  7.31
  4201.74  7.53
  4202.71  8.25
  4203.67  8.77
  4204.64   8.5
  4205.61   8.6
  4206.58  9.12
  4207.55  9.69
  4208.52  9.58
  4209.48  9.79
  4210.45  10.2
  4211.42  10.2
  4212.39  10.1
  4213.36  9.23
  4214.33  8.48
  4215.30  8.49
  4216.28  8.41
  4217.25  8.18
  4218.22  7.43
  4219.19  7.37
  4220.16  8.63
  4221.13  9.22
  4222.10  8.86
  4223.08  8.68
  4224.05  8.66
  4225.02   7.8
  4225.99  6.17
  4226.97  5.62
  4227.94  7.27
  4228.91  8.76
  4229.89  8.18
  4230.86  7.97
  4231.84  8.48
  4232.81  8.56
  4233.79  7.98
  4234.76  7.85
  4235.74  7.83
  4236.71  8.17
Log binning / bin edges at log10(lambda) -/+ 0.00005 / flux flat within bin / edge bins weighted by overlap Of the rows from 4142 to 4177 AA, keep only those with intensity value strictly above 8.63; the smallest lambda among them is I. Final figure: 4142.18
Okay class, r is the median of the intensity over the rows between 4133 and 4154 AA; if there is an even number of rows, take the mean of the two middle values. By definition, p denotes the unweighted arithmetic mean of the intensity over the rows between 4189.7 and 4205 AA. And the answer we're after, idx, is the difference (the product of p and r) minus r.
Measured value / 57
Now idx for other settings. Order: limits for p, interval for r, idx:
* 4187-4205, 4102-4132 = 55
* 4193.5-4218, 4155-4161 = 60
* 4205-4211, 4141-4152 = 66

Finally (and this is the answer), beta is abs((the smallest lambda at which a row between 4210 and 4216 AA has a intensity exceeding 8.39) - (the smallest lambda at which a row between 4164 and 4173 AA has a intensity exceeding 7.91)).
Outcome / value 46.3 AA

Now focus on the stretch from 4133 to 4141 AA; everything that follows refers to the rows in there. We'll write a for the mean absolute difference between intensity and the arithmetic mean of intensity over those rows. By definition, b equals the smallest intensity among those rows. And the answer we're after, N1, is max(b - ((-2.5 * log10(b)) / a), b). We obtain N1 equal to 14.6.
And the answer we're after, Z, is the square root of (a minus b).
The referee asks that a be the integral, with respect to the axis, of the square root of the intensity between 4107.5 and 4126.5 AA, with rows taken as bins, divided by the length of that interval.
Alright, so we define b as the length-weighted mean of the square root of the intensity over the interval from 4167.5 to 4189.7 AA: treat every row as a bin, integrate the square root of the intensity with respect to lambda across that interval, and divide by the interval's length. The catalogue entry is 0.09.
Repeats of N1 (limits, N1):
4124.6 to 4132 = 13.2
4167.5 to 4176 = 11.4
